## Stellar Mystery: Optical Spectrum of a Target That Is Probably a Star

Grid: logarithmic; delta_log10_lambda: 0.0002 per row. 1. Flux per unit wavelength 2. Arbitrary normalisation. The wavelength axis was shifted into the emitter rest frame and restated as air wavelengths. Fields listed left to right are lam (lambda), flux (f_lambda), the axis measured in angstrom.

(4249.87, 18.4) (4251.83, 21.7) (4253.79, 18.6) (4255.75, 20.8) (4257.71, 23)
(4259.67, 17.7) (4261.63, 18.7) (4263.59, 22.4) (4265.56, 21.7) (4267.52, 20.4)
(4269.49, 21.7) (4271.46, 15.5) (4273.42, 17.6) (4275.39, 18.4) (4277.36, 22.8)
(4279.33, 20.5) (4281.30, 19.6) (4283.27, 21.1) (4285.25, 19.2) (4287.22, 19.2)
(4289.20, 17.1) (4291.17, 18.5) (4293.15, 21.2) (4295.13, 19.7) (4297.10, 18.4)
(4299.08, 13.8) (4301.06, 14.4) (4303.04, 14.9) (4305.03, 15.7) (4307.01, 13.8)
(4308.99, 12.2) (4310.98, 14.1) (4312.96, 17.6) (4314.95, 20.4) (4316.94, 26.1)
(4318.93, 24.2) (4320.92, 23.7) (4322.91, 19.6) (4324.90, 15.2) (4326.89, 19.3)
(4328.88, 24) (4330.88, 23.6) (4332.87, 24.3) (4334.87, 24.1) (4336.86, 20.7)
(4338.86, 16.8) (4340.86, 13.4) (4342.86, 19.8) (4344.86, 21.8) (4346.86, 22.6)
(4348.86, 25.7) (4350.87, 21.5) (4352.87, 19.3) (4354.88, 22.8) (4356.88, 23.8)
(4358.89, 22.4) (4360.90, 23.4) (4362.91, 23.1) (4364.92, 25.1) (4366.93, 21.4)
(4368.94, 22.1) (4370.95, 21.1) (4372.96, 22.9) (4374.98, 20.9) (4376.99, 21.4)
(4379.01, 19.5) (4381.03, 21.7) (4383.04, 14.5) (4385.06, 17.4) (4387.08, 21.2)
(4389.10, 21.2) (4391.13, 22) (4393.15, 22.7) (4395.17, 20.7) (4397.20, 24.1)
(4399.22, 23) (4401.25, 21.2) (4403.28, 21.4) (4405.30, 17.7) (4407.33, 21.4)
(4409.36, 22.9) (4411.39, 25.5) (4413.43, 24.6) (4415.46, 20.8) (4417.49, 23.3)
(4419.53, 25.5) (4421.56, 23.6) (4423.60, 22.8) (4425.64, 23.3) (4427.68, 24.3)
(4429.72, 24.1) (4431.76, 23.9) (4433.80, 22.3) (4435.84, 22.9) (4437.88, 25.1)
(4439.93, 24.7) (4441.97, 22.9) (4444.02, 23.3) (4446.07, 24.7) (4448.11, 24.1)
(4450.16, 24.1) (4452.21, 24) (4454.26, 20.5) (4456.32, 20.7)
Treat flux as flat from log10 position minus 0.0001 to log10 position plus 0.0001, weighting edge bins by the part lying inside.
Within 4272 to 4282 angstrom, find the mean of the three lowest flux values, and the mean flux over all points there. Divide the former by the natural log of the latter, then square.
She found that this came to 39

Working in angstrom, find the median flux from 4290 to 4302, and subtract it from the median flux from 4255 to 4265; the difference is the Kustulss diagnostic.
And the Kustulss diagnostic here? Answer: 2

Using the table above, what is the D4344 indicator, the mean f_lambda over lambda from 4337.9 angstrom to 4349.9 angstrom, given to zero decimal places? 20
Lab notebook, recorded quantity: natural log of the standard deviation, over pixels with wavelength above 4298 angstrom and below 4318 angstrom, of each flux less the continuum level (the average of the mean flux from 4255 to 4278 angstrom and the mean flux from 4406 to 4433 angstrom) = 1.4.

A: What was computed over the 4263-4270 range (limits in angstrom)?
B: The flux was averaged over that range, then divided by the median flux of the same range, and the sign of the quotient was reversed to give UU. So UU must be -0.99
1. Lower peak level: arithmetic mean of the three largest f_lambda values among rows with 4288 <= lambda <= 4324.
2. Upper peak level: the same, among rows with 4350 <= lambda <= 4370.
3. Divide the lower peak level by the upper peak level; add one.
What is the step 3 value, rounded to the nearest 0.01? 2.02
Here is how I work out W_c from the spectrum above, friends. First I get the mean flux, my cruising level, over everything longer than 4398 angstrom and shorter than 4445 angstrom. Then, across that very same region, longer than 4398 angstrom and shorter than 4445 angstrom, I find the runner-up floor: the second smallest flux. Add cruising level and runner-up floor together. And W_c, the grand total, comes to 44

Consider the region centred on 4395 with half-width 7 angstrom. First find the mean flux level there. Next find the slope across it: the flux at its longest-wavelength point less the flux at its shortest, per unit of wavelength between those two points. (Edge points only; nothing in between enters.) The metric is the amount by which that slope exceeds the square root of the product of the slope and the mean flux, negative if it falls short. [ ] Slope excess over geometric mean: 0.00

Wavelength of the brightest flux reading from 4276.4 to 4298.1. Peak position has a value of 4277.36 angstrom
